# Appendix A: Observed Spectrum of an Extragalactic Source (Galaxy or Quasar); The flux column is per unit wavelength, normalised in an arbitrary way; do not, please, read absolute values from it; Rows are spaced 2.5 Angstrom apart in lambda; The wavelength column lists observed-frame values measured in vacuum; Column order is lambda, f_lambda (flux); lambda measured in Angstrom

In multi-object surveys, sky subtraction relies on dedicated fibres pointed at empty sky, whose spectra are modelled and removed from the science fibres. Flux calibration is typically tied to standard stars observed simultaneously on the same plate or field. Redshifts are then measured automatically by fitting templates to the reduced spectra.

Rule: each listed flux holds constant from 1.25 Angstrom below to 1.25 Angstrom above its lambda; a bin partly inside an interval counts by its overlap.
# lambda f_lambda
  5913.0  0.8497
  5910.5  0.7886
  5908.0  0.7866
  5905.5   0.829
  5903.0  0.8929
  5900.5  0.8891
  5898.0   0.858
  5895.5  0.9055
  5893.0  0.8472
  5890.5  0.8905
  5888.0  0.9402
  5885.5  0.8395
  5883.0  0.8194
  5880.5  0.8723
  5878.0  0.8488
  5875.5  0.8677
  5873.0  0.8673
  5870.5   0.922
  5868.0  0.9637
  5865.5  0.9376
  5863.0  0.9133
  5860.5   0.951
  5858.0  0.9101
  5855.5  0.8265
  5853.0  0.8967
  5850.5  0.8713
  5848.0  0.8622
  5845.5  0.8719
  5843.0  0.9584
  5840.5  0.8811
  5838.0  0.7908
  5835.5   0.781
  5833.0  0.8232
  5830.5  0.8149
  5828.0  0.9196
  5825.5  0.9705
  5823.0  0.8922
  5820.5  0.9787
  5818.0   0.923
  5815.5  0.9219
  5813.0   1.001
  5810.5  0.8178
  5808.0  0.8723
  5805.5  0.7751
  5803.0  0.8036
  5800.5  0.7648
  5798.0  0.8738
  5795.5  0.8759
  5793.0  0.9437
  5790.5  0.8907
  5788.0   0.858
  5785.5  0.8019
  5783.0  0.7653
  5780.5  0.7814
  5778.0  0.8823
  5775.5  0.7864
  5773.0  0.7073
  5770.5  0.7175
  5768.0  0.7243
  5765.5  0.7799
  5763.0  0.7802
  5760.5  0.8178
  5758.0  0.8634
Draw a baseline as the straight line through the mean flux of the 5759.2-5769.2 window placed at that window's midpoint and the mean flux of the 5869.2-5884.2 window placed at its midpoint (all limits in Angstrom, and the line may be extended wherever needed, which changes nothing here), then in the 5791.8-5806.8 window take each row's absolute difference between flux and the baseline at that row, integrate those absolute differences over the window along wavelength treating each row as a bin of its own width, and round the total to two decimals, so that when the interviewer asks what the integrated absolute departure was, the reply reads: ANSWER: 0.92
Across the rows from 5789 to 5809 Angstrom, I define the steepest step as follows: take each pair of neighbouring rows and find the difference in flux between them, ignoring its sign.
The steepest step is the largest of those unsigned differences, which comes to 0.109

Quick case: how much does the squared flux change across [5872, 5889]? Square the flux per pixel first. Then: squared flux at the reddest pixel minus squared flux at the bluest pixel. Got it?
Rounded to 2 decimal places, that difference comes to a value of 0.13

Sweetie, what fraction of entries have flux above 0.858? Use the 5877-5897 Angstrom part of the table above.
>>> 0.50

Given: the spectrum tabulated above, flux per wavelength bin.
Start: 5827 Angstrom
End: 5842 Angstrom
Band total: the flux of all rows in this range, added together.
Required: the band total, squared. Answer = 25.1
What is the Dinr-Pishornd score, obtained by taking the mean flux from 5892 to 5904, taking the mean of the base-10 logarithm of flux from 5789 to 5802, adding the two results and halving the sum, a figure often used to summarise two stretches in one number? 0.408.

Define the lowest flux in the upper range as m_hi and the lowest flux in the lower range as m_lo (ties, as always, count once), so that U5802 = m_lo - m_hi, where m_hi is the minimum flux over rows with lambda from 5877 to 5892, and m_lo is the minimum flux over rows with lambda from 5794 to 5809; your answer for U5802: -0.055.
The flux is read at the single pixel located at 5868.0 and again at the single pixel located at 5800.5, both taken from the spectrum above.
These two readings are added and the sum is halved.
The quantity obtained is 0.86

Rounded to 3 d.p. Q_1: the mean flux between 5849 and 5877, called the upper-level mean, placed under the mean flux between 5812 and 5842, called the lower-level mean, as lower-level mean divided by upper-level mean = 0.988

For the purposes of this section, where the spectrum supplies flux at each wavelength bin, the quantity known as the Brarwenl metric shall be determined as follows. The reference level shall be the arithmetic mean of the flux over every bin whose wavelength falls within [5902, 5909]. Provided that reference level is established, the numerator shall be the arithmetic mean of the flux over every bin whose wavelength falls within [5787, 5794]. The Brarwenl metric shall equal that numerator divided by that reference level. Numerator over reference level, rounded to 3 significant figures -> 1.07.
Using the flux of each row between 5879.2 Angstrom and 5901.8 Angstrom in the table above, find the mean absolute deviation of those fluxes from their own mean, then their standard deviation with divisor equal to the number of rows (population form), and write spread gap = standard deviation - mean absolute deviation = 0.0058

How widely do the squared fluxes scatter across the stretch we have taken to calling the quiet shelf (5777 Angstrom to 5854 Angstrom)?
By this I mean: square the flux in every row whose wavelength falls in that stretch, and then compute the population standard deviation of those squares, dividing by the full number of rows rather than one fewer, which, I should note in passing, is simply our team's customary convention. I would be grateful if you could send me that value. 0.114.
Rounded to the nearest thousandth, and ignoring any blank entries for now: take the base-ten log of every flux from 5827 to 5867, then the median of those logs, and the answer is -0.057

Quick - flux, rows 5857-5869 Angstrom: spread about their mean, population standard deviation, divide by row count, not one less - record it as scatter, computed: 0.021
